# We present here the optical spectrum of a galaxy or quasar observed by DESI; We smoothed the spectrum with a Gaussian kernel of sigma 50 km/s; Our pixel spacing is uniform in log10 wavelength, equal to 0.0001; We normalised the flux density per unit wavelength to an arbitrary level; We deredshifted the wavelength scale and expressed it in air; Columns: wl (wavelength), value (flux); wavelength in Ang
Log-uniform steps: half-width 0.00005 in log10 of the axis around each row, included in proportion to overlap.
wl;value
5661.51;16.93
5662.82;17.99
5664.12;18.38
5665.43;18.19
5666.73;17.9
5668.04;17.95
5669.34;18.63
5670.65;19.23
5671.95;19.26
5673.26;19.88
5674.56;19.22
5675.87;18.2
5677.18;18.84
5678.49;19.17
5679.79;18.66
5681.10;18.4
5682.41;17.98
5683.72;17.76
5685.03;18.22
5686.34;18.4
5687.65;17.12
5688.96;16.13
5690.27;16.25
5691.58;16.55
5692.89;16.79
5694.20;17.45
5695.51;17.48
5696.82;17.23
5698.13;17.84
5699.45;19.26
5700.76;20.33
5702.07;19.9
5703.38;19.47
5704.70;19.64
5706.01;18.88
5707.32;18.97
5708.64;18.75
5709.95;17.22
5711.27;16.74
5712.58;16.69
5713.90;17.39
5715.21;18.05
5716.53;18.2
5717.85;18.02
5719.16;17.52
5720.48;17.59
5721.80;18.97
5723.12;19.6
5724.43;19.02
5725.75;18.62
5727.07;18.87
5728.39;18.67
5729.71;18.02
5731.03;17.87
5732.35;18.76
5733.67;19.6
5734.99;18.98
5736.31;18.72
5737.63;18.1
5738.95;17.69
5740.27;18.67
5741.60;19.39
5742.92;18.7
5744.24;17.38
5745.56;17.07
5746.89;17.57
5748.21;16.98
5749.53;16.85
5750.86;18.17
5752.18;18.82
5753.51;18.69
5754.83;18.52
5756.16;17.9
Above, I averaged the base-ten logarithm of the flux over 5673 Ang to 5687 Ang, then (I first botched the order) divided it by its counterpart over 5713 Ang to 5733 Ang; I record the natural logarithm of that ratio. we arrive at 0.005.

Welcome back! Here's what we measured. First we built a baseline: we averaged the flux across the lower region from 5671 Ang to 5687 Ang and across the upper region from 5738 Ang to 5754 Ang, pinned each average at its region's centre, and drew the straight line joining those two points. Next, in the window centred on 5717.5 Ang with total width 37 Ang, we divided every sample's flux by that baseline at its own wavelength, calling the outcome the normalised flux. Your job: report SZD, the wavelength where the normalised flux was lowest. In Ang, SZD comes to 5712.58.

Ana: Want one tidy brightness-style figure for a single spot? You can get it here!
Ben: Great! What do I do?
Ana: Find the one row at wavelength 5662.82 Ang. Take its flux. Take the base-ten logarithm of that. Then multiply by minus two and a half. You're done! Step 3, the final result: -3.14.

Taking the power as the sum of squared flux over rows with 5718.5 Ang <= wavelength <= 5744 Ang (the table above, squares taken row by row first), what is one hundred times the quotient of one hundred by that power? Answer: 1.5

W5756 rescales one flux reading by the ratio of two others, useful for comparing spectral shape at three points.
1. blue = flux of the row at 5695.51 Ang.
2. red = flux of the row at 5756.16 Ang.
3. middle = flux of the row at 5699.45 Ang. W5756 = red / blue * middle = 19.7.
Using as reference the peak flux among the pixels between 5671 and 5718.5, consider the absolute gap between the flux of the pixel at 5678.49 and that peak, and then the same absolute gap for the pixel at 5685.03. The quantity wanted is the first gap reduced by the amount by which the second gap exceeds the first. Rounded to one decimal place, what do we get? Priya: 0.2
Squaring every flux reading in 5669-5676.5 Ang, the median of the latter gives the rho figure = 370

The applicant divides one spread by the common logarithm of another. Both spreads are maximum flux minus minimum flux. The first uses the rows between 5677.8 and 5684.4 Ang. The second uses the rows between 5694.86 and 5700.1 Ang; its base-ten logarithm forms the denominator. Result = 4.6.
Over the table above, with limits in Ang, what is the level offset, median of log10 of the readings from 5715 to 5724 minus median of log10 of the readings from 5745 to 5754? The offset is 0.01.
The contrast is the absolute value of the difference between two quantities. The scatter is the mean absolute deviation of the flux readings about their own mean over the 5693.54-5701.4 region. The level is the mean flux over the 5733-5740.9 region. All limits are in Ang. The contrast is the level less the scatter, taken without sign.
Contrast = 17.6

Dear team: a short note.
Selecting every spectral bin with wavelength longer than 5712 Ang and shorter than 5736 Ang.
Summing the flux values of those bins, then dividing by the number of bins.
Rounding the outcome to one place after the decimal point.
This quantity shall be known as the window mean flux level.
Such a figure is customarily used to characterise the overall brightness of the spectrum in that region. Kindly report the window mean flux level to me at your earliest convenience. 18.4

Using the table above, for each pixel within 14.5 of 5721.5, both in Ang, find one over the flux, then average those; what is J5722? 0.0548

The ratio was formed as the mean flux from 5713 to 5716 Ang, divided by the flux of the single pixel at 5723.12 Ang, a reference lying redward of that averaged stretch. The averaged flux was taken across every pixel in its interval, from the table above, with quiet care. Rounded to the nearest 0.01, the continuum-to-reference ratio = 0.90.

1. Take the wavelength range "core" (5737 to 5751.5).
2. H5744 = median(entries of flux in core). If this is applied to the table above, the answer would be 17.7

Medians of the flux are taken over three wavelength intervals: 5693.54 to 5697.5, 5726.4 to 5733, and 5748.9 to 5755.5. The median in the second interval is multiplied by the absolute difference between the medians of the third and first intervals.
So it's 20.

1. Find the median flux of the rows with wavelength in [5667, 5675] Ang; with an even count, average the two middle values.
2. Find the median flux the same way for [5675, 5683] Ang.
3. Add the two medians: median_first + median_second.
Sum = 37.8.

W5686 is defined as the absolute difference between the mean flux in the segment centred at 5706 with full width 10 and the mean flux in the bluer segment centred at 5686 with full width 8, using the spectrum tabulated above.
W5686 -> 1.4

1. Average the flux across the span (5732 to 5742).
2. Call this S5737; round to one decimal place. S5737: 18.7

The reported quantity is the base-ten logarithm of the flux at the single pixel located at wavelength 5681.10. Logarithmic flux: 1.26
